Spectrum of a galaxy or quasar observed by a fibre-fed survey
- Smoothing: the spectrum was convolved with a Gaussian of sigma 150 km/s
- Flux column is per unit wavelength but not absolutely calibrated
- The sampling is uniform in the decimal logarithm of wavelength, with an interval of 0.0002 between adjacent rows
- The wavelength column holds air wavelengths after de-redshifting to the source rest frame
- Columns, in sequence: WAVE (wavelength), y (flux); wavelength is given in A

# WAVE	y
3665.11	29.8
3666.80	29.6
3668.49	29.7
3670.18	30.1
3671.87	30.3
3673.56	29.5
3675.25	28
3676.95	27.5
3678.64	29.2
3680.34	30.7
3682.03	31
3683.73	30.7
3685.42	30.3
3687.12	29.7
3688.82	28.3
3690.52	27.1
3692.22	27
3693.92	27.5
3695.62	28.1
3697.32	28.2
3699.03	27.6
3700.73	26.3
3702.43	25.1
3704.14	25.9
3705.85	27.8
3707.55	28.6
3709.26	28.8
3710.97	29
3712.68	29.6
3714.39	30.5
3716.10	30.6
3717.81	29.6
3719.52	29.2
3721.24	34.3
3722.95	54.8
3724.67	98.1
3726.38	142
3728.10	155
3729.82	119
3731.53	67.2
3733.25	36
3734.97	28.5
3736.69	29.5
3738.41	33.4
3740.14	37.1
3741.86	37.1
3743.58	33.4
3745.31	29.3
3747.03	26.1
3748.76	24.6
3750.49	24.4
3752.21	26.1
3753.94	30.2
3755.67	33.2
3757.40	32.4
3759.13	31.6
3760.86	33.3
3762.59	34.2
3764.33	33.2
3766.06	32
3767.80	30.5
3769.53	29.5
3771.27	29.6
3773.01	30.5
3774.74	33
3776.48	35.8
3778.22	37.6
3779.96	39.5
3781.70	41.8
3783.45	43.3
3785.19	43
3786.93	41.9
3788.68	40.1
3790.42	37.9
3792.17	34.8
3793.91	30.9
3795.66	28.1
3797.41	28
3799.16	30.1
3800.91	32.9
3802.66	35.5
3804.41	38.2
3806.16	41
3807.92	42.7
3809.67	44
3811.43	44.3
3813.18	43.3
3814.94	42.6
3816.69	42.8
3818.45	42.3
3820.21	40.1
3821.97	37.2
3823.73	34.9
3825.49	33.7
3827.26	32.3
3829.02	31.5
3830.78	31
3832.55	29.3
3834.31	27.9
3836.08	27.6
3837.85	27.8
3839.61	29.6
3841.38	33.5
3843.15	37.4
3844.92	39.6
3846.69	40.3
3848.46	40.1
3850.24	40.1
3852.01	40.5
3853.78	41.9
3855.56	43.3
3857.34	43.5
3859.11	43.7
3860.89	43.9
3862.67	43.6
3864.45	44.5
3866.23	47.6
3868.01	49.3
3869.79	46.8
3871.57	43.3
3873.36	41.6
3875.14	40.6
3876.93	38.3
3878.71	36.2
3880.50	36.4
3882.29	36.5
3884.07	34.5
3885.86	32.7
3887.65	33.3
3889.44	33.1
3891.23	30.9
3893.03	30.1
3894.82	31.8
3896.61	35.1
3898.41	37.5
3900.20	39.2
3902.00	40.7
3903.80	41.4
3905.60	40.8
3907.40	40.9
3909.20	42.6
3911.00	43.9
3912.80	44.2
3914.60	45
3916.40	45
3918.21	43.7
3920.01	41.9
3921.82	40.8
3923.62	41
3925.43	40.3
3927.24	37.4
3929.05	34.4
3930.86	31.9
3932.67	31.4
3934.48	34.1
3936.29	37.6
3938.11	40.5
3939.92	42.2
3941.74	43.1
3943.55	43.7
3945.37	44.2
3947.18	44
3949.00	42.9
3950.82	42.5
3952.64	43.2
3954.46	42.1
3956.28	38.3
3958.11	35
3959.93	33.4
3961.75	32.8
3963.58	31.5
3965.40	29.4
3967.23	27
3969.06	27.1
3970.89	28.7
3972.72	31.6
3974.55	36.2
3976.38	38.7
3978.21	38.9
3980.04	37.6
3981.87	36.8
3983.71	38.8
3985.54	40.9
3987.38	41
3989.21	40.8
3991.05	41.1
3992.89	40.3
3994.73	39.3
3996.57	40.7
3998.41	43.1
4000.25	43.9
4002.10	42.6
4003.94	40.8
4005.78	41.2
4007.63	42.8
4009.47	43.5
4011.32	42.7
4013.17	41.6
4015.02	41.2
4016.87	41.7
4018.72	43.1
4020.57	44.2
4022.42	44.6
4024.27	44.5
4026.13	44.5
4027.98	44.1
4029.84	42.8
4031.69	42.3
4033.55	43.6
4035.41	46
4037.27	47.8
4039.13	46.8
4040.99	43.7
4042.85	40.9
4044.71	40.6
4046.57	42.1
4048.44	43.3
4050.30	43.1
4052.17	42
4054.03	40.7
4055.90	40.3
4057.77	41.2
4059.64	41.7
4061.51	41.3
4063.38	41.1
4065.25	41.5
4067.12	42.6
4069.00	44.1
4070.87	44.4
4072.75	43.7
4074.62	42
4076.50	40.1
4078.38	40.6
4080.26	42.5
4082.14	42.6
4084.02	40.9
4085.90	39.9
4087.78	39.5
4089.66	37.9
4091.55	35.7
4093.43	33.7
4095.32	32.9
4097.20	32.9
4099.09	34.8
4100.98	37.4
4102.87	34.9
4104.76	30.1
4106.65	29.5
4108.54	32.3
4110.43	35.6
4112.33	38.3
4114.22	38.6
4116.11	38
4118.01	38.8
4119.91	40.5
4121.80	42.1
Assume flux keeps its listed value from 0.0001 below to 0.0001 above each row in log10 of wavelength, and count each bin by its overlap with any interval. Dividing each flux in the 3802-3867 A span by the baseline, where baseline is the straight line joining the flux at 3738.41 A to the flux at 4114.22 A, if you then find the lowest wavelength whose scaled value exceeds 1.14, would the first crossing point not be 3806.16 A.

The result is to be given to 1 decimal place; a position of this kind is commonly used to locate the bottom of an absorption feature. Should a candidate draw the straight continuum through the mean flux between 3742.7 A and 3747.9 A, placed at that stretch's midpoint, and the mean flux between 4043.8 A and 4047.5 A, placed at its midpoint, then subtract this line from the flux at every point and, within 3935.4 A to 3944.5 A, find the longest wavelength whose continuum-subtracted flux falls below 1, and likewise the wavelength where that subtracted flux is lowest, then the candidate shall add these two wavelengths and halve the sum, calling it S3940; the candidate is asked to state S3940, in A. 3936.3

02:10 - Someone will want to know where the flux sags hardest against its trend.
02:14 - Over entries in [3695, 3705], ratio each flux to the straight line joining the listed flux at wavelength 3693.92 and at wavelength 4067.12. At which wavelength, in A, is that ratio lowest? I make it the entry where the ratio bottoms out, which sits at 3702.43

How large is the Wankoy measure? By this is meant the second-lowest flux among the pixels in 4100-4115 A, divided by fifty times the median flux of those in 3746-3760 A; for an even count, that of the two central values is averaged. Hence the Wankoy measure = 0.021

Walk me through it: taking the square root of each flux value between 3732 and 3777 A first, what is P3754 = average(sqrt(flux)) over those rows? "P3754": 5.6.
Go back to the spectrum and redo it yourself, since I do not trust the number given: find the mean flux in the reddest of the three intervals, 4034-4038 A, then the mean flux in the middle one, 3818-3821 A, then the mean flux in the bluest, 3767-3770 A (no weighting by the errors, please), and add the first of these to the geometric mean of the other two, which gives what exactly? 82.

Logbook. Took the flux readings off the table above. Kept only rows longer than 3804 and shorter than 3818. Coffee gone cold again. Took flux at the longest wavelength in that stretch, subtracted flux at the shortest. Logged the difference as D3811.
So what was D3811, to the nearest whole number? 5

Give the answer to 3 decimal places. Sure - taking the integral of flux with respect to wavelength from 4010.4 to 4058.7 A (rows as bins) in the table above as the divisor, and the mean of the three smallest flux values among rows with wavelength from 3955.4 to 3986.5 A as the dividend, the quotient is 0.013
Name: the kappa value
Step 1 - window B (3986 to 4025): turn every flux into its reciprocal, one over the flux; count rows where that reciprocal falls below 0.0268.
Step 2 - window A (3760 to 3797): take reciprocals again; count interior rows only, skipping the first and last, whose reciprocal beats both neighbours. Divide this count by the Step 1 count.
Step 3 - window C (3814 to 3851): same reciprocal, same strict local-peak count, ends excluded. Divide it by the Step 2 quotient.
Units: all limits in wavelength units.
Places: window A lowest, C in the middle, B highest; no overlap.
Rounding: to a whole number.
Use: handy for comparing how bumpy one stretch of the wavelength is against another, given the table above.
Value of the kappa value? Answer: 21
